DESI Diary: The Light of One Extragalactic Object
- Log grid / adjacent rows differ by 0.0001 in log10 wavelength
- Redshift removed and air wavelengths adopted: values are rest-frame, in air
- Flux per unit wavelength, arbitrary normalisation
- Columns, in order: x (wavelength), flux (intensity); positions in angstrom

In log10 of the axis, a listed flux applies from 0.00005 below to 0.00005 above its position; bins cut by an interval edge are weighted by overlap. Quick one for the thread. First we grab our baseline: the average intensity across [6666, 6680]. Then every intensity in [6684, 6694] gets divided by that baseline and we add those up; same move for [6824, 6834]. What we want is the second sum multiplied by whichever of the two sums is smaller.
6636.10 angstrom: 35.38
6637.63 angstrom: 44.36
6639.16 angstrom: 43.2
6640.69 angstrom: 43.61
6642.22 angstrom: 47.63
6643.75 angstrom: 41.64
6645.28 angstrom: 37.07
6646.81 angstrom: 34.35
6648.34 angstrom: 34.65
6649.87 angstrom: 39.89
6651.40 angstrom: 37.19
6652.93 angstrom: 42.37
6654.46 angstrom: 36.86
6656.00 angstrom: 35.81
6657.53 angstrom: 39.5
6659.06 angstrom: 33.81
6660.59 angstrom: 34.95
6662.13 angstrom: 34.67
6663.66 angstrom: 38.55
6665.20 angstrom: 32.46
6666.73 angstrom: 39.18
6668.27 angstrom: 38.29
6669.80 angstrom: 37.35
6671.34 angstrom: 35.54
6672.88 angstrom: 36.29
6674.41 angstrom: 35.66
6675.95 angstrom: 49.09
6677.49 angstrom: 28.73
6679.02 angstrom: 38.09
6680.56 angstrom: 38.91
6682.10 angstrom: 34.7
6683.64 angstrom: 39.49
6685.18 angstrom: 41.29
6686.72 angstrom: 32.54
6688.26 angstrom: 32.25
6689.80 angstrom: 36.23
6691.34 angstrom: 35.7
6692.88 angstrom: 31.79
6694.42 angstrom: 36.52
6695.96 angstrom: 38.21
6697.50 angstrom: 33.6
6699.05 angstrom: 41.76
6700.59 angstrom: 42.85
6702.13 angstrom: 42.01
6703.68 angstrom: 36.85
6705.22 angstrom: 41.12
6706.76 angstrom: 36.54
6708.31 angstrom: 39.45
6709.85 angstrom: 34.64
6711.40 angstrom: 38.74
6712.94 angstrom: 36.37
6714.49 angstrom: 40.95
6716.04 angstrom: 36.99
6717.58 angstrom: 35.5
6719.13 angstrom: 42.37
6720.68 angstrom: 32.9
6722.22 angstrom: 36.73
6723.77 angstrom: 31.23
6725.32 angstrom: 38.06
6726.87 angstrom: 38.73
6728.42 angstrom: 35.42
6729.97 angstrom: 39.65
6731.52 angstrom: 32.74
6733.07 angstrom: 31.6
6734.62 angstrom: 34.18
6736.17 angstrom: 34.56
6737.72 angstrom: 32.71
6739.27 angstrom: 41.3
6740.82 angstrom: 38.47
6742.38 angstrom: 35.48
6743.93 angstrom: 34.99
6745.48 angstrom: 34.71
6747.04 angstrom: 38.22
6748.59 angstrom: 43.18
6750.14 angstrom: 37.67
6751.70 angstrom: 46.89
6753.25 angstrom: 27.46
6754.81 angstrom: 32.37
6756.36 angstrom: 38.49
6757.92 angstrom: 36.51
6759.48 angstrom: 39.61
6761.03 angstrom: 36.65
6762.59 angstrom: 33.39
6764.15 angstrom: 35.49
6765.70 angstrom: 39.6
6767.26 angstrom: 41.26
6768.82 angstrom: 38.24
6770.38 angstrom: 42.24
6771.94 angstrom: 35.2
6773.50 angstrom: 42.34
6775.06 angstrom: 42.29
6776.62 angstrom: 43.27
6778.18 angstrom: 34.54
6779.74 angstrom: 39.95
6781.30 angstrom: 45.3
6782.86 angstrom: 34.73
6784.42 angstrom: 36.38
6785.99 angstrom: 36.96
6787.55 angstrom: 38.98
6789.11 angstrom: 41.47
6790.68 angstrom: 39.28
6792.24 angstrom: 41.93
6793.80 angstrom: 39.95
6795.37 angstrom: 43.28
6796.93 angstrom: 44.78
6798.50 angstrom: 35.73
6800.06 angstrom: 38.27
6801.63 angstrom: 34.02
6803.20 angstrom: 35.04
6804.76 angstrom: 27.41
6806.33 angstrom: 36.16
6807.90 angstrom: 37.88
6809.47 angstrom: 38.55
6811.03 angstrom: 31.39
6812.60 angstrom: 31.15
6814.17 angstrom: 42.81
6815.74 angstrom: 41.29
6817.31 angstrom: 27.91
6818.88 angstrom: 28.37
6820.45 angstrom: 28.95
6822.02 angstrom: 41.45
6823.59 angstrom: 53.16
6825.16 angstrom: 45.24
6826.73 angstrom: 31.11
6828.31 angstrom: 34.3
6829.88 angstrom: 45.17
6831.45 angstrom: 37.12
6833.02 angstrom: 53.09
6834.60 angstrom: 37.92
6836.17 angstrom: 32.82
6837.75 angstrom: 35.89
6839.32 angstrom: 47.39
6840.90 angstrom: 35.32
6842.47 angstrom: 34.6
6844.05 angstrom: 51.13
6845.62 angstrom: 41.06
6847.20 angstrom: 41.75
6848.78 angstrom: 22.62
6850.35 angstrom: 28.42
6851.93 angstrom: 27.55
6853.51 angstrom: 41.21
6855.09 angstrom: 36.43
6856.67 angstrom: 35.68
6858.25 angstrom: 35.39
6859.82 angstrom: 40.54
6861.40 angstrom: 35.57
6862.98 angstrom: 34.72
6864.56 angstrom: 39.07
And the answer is 36.5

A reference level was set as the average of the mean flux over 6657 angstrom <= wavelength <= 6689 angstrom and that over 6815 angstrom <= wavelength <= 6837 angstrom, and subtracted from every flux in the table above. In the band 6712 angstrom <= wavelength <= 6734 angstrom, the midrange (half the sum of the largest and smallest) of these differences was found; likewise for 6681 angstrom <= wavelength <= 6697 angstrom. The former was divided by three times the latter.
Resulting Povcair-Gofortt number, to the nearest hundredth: 0.25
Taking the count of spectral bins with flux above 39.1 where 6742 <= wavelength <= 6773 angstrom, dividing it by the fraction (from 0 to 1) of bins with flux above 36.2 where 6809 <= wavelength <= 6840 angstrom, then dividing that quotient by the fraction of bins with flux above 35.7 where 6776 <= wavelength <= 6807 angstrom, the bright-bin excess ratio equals 15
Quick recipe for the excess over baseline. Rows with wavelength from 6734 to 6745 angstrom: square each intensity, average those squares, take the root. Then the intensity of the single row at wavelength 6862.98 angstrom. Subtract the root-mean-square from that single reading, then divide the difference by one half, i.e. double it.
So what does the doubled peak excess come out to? -3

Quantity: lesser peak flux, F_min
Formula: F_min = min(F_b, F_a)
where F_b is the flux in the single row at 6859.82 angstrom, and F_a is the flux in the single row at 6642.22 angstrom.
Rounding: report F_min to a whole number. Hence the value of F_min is 41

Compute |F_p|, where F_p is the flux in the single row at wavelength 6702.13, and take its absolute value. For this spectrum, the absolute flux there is 42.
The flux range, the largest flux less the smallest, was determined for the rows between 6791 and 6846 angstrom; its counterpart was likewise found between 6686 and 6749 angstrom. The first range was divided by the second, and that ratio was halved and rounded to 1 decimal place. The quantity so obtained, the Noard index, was 1.1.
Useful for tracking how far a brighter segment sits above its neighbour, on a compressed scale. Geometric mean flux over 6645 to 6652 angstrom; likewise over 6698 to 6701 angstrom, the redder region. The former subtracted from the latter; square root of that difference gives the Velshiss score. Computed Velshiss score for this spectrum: 2.4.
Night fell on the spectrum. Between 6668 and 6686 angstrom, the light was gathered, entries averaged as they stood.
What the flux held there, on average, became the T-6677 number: 37.8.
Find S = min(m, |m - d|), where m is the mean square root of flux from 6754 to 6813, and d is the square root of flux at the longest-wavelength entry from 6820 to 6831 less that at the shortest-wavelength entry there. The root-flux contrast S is 4.81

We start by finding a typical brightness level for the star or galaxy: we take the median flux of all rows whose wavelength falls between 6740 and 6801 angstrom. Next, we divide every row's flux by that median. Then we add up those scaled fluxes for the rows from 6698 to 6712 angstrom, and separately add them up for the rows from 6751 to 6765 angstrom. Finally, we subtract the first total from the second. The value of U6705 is -0.7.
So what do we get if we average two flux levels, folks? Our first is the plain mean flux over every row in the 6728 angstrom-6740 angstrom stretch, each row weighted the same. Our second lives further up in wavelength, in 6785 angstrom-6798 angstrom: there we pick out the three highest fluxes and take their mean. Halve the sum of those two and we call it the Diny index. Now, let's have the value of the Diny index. 39.3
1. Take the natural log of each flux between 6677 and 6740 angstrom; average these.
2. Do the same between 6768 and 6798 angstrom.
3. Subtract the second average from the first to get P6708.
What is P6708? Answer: -0.09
